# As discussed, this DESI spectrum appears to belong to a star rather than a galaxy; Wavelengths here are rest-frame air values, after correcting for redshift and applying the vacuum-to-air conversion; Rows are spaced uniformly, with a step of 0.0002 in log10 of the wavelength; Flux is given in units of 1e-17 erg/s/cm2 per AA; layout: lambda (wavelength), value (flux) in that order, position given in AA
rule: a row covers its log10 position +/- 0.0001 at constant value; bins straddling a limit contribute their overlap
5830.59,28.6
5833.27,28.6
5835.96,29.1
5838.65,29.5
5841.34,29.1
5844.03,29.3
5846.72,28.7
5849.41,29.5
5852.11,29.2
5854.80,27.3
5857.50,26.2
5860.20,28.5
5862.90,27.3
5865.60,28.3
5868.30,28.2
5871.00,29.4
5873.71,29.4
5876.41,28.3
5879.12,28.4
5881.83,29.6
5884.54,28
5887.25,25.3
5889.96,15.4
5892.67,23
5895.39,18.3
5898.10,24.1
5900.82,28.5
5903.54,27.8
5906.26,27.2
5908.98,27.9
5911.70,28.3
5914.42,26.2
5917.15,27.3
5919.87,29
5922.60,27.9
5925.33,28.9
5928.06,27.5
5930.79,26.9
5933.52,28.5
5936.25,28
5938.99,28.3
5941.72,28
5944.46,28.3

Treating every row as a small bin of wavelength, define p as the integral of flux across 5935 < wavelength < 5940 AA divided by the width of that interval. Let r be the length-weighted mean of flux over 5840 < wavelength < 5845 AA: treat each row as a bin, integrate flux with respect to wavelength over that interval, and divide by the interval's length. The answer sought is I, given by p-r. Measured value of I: -1.1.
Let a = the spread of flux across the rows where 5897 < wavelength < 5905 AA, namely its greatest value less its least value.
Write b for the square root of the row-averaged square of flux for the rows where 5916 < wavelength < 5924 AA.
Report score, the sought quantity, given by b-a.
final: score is 24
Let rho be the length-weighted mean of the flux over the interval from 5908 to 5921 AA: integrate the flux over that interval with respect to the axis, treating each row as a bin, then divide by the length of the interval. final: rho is 27.7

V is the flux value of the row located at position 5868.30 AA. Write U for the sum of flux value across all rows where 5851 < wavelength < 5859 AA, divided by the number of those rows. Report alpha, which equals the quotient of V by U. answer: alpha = 1.02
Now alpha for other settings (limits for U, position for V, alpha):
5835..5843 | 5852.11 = 1.00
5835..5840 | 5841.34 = 0.99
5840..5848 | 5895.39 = 0.63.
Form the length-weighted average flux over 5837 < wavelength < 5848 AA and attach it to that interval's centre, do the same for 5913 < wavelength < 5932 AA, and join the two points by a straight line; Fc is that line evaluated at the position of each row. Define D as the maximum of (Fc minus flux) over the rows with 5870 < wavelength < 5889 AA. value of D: 3.0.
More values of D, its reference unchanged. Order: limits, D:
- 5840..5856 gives 1.6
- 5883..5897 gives 12.9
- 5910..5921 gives 1.6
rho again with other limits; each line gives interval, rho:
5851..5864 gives 27.7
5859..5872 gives 28.3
